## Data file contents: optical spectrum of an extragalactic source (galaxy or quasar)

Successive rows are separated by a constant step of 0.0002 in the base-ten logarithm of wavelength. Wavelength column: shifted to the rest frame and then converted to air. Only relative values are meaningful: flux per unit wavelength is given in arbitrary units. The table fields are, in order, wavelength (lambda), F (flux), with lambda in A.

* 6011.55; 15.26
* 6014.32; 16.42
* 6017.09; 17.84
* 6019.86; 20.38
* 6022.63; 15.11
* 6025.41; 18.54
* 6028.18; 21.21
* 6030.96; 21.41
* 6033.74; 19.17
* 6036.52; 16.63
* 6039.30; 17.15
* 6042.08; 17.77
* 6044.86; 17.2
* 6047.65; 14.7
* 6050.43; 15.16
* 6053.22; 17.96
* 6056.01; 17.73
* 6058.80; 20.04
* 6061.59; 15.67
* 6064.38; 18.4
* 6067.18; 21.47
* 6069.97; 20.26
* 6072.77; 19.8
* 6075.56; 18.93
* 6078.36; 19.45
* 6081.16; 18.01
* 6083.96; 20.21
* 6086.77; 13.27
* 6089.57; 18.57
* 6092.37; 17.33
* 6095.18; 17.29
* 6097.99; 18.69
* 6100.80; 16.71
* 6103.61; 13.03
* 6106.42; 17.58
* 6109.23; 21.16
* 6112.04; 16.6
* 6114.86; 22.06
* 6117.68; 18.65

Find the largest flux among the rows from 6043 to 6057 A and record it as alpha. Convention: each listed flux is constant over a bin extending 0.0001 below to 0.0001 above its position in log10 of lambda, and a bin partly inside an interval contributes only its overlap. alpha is 17.96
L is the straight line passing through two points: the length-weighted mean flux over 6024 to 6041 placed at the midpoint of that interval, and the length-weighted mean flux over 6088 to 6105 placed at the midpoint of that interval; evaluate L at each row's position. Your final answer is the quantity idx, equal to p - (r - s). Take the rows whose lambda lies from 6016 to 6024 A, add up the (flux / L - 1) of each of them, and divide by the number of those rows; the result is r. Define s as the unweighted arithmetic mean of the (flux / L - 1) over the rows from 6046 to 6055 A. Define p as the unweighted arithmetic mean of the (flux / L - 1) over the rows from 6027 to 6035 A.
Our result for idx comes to 0.03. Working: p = 0.08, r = -0.08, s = -0.13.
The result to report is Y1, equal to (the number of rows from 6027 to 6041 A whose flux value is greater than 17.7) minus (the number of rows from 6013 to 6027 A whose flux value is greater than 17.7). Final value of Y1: 0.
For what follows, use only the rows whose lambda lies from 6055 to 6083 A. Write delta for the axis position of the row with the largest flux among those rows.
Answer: 6067.18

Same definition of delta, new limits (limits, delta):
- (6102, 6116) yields 6114.86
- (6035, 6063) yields 6058.80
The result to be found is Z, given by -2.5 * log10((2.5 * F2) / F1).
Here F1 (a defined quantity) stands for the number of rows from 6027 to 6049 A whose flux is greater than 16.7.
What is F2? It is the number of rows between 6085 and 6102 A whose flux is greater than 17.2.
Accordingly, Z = -0.6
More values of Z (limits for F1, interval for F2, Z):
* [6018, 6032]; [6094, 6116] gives -1.2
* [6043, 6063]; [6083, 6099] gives -1.2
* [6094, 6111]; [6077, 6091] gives -0.8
